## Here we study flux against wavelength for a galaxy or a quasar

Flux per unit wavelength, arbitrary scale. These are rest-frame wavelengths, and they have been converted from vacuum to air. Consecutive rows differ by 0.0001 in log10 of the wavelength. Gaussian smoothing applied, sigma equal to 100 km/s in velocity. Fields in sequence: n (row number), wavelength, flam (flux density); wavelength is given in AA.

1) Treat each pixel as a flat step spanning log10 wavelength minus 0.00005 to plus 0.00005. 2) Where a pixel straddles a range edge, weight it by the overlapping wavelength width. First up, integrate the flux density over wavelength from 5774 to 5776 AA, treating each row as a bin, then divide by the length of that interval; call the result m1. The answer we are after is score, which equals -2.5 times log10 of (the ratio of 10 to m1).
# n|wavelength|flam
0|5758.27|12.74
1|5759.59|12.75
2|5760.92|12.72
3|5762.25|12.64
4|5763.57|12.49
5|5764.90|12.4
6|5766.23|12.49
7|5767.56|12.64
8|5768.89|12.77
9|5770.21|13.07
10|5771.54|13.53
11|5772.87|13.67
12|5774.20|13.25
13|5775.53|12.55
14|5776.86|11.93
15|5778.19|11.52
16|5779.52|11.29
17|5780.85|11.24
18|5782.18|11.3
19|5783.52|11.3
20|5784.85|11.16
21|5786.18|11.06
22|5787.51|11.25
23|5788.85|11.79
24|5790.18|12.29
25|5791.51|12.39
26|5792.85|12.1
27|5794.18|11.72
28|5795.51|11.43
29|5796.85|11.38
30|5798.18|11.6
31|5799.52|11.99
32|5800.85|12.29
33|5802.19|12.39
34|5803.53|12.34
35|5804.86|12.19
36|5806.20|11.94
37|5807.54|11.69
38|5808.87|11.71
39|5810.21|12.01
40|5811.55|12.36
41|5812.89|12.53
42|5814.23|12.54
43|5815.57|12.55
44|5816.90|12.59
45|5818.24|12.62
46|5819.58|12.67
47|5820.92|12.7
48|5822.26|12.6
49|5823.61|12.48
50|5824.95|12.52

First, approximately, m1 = 12.9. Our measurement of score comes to 0.27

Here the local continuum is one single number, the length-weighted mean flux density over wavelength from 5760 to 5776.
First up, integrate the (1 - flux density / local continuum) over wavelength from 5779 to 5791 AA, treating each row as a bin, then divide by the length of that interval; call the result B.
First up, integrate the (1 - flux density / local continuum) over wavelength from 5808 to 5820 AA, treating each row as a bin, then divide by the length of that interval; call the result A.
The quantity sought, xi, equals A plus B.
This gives 0.148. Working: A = 0.04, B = 0.111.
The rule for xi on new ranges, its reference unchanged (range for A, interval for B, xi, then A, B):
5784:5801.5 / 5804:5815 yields 0.144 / 0.09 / 0.056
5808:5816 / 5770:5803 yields 0.115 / 0.05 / 0.069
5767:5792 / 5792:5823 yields 0.111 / 0.06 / 0.053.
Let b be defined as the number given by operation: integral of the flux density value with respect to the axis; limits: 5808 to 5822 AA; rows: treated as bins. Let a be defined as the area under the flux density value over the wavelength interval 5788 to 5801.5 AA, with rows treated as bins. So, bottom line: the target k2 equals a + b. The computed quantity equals 335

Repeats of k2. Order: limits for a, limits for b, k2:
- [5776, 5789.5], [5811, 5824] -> 317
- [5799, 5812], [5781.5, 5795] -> 314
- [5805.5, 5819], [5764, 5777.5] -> 339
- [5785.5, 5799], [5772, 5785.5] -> 319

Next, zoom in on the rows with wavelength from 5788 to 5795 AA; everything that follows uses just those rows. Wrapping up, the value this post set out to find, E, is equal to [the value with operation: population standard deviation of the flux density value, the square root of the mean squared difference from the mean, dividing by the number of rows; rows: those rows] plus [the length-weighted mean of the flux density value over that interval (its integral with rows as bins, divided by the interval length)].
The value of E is 12.3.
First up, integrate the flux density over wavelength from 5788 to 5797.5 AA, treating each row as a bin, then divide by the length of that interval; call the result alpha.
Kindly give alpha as 11.9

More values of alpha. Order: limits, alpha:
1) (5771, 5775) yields 13.4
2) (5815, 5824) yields 12.6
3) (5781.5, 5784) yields 11.3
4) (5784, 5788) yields 11.2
